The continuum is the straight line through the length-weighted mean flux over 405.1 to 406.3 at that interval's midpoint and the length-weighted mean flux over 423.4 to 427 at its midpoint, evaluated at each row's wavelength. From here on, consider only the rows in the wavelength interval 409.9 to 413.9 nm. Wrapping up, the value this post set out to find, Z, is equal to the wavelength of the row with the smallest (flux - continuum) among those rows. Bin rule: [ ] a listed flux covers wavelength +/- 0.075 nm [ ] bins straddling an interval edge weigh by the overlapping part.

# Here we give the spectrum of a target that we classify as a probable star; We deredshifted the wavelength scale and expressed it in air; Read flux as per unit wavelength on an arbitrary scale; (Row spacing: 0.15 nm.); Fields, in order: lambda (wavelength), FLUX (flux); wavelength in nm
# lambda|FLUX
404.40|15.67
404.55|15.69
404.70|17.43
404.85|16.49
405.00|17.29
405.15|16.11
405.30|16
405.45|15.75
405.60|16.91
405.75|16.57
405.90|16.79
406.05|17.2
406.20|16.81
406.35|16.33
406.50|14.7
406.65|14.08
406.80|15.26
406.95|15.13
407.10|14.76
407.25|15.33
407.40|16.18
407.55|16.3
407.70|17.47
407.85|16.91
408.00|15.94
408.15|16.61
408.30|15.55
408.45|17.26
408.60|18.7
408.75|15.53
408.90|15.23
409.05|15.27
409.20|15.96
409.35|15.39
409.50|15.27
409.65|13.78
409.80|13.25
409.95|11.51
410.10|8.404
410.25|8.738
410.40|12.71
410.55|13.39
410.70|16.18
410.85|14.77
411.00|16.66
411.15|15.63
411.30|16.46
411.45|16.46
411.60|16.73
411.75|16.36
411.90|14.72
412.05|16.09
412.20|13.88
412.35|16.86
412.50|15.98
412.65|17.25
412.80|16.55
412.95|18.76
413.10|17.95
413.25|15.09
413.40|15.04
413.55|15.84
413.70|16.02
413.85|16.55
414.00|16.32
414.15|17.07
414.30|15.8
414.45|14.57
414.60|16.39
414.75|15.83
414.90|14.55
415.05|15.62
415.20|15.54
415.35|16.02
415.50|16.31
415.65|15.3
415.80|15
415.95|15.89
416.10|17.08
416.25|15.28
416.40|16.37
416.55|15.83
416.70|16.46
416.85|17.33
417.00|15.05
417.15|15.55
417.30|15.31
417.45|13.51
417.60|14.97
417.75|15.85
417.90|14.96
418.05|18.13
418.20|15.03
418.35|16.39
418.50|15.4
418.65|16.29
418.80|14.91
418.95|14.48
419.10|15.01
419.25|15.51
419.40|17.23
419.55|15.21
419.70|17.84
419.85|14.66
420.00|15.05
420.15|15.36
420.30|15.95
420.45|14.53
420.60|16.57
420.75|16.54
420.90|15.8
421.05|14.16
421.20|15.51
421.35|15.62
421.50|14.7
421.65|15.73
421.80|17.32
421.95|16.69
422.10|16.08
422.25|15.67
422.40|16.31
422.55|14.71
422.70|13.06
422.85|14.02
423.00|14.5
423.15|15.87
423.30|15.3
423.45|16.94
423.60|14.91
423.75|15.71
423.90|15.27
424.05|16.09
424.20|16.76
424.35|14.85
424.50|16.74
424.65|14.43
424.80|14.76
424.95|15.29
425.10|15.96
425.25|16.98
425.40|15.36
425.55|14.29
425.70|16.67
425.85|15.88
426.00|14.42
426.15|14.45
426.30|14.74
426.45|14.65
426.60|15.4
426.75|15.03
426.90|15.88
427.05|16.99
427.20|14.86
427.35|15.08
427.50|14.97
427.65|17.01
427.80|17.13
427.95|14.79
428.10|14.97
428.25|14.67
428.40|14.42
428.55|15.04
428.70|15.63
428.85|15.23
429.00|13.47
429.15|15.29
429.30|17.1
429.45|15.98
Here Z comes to 410.10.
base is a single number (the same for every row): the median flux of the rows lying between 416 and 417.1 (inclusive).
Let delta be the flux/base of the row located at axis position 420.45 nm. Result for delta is 0.89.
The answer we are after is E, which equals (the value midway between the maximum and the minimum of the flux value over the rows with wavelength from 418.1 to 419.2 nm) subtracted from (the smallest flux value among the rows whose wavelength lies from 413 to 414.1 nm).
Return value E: -0.4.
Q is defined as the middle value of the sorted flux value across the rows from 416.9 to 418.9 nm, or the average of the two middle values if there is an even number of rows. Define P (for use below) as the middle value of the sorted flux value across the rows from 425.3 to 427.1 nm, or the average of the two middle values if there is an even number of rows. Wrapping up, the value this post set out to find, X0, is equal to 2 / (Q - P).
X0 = 17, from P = 15.2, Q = 15.3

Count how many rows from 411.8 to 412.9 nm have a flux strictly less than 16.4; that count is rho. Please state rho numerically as 4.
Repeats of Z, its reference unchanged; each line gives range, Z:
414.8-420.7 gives 417.45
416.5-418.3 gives 417.45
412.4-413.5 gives 413.40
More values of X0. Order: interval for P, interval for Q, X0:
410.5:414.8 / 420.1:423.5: -4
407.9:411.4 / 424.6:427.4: -6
